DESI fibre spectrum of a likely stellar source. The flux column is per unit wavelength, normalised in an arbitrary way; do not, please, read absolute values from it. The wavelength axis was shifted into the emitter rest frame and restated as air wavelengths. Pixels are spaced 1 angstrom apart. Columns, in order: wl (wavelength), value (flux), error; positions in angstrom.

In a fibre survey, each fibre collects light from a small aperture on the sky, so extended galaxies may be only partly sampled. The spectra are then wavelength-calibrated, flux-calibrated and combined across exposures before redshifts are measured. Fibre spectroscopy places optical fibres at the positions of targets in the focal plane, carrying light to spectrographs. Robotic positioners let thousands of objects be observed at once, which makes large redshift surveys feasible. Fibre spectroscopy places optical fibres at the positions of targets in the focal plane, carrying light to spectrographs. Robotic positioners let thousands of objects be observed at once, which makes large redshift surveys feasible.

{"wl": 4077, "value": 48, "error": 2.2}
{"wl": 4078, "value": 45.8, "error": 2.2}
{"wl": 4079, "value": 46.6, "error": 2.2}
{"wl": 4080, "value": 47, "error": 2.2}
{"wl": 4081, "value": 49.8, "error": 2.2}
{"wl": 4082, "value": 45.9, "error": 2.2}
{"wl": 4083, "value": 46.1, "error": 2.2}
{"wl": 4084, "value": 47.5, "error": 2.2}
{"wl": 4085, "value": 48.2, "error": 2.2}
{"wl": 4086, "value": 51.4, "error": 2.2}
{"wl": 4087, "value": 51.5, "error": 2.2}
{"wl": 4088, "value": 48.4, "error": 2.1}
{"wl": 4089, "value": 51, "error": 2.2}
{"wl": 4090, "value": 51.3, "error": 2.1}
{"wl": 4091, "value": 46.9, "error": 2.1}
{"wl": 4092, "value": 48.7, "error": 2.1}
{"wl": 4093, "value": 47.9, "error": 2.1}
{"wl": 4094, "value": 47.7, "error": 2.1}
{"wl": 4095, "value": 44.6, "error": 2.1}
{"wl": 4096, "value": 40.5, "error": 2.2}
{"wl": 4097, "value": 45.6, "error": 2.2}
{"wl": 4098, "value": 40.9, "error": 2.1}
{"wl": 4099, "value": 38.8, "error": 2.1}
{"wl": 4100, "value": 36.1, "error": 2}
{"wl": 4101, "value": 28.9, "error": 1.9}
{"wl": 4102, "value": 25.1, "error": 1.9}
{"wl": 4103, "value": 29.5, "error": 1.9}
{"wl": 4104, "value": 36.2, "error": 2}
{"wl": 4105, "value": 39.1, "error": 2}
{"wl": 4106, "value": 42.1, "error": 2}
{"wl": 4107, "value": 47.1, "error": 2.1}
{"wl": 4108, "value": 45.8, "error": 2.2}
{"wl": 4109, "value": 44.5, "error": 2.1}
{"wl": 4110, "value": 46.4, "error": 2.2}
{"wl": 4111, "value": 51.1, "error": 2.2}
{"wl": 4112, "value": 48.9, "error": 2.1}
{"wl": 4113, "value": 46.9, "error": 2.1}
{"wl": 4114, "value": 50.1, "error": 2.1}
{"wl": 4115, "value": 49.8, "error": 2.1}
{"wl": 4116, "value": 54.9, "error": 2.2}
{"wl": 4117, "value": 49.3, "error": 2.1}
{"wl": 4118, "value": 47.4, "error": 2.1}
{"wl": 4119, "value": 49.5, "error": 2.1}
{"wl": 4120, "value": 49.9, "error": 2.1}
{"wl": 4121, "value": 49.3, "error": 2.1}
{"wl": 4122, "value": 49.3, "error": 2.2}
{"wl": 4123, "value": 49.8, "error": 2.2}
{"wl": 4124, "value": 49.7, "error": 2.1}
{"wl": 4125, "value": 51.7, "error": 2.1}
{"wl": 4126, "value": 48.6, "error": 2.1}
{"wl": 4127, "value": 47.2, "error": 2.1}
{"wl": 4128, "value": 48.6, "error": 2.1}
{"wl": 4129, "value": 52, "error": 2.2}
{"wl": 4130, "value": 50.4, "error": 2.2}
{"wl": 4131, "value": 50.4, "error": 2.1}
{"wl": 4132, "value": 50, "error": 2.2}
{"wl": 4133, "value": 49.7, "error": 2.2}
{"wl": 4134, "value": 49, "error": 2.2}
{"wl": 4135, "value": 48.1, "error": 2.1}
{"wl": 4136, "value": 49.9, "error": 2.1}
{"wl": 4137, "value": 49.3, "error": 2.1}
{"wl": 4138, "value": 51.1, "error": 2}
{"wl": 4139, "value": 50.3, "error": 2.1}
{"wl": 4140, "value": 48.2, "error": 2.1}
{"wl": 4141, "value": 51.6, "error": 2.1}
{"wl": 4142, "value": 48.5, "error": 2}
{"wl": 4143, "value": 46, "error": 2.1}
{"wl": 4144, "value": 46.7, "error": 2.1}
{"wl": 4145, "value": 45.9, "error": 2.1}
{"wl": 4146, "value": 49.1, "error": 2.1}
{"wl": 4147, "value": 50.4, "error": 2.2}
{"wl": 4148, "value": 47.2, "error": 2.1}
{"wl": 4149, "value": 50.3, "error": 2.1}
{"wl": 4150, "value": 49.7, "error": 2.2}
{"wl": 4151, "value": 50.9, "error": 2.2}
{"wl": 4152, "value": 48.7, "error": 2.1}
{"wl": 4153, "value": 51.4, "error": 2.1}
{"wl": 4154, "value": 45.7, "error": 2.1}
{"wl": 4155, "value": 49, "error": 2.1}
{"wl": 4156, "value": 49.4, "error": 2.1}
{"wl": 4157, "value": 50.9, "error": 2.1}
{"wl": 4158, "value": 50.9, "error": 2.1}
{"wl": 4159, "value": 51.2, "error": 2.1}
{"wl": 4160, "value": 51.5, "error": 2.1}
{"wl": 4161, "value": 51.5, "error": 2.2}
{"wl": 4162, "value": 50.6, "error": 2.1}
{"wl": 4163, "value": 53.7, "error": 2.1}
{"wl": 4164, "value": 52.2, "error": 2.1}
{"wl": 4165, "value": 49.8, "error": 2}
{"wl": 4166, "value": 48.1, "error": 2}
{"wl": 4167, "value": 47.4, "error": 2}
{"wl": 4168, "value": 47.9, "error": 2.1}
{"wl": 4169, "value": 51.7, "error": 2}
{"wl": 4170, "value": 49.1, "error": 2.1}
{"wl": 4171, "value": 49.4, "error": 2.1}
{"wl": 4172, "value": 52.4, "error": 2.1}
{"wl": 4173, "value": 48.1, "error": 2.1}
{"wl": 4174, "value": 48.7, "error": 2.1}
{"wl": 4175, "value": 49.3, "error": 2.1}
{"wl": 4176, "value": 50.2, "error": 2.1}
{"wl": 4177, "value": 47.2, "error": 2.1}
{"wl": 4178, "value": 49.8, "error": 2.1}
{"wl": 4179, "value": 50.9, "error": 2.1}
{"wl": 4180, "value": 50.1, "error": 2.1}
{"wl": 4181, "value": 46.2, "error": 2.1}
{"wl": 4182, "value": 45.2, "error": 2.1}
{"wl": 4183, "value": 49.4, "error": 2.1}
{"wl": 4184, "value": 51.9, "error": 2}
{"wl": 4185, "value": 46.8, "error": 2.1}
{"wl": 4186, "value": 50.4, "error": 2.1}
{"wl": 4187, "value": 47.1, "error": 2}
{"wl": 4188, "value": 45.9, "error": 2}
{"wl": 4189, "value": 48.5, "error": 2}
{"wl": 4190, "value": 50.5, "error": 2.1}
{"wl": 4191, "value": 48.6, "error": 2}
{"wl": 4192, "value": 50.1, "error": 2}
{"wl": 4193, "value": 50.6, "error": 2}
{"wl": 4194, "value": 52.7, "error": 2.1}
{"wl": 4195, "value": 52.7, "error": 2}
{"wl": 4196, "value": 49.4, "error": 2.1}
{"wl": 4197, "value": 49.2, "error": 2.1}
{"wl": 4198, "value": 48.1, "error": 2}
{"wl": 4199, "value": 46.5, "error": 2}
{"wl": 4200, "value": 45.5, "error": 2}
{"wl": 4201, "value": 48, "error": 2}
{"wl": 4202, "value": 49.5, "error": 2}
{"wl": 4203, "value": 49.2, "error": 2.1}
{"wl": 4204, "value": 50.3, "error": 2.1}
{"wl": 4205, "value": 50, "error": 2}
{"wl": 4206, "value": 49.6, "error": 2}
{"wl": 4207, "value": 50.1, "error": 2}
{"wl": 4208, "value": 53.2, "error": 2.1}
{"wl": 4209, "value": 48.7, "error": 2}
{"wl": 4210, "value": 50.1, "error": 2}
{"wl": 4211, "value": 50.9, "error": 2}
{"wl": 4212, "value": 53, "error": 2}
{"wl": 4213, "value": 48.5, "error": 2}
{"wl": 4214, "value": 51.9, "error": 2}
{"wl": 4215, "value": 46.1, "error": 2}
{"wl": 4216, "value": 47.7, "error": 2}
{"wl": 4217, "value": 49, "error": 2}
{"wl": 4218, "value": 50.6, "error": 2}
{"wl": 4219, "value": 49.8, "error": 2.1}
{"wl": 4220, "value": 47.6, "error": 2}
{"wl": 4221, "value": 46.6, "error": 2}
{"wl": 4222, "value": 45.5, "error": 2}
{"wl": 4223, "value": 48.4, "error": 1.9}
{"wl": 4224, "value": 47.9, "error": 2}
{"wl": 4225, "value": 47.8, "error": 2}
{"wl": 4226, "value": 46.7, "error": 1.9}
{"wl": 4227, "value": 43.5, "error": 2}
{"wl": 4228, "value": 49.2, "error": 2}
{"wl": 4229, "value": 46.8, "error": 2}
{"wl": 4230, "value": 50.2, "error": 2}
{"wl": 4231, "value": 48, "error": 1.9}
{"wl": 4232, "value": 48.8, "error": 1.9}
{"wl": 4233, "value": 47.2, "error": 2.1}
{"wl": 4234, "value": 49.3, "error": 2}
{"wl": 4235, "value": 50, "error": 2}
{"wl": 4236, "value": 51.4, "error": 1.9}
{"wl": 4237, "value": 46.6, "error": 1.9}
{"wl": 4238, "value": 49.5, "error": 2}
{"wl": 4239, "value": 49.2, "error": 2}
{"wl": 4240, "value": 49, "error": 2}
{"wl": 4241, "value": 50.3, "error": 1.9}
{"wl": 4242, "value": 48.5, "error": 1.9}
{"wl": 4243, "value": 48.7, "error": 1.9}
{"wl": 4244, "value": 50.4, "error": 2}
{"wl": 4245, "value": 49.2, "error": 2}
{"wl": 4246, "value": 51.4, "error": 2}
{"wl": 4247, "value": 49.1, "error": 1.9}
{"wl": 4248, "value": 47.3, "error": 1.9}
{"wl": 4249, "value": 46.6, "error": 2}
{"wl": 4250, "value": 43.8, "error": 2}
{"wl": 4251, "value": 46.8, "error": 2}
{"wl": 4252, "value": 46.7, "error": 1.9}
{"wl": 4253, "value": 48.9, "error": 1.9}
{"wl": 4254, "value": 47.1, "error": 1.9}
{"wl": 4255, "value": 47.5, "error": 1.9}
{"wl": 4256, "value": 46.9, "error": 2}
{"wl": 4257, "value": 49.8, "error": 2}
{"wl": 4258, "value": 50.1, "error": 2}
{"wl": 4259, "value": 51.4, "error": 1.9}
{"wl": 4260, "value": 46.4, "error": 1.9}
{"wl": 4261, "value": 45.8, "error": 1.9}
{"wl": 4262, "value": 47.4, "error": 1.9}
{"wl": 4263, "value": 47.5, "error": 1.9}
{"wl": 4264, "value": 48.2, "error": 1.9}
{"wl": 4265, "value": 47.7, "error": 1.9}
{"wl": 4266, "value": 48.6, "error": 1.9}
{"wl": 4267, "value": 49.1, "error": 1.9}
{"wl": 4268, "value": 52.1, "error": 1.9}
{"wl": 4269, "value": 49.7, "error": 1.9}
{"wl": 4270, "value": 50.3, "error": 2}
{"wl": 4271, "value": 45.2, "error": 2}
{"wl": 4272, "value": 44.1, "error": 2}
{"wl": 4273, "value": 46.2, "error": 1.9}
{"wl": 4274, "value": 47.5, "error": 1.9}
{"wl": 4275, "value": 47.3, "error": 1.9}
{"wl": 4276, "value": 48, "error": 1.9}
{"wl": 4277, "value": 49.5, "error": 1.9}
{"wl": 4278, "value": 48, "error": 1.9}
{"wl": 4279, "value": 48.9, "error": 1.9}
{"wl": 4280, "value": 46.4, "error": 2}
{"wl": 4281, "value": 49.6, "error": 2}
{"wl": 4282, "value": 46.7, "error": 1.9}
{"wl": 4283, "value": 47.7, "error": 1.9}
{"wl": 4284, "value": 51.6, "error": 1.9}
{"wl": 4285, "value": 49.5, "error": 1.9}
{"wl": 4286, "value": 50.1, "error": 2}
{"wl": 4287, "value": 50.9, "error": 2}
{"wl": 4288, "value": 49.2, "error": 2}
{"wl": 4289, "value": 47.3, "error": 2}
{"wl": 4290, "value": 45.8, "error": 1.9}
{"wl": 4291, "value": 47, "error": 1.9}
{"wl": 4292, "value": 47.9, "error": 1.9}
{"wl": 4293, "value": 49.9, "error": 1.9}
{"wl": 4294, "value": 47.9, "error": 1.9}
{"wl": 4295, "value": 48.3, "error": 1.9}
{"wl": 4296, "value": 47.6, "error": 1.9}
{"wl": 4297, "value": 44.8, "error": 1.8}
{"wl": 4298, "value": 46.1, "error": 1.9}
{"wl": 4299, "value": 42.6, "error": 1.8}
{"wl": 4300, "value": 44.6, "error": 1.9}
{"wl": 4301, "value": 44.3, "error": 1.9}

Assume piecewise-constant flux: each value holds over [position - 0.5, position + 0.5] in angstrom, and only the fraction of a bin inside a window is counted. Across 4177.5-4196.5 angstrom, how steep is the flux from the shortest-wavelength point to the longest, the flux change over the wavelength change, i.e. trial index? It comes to -0.02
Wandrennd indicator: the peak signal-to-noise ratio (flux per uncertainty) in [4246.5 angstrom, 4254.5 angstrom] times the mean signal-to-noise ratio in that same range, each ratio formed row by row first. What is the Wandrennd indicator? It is 628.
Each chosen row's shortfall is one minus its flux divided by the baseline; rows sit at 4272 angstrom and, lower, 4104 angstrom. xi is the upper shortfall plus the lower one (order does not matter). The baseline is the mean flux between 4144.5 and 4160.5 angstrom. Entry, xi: 0.38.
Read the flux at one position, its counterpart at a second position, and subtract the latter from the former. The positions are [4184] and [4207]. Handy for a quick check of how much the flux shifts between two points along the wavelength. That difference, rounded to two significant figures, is 1.8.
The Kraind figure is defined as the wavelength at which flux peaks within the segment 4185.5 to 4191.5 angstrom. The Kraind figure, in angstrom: 4190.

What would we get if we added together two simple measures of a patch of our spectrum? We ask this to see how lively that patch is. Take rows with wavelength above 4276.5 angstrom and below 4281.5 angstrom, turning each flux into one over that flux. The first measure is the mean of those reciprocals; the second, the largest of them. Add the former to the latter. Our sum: 0.0422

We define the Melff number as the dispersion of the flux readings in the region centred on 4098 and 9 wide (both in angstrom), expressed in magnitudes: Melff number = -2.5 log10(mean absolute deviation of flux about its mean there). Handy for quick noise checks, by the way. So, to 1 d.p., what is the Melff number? -1.9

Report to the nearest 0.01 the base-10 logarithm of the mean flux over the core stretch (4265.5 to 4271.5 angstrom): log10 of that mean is 1.69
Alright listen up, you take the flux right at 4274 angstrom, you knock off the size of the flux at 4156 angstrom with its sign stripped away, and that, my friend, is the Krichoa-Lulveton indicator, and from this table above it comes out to -1.9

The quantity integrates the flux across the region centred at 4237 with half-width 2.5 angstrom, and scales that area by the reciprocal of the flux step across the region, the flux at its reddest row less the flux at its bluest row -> -308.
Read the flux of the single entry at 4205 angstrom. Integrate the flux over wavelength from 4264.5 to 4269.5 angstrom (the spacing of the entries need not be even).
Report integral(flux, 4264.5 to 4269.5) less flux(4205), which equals 197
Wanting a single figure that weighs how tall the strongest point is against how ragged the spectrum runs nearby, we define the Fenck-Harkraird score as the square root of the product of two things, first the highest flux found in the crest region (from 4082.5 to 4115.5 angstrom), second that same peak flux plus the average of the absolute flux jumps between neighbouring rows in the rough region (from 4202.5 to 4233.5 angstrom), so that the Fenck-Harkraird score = 52.5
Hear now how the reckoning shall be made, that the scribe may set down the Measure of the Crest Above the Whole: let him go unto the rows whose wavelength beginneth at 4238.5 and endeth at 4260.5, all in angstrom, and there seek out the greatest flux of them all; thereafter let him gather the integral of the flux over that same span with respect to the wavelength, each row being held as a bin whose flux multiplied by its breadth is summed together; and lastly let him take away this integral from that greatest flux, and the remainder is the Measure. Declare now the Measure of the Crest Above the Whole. -1014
